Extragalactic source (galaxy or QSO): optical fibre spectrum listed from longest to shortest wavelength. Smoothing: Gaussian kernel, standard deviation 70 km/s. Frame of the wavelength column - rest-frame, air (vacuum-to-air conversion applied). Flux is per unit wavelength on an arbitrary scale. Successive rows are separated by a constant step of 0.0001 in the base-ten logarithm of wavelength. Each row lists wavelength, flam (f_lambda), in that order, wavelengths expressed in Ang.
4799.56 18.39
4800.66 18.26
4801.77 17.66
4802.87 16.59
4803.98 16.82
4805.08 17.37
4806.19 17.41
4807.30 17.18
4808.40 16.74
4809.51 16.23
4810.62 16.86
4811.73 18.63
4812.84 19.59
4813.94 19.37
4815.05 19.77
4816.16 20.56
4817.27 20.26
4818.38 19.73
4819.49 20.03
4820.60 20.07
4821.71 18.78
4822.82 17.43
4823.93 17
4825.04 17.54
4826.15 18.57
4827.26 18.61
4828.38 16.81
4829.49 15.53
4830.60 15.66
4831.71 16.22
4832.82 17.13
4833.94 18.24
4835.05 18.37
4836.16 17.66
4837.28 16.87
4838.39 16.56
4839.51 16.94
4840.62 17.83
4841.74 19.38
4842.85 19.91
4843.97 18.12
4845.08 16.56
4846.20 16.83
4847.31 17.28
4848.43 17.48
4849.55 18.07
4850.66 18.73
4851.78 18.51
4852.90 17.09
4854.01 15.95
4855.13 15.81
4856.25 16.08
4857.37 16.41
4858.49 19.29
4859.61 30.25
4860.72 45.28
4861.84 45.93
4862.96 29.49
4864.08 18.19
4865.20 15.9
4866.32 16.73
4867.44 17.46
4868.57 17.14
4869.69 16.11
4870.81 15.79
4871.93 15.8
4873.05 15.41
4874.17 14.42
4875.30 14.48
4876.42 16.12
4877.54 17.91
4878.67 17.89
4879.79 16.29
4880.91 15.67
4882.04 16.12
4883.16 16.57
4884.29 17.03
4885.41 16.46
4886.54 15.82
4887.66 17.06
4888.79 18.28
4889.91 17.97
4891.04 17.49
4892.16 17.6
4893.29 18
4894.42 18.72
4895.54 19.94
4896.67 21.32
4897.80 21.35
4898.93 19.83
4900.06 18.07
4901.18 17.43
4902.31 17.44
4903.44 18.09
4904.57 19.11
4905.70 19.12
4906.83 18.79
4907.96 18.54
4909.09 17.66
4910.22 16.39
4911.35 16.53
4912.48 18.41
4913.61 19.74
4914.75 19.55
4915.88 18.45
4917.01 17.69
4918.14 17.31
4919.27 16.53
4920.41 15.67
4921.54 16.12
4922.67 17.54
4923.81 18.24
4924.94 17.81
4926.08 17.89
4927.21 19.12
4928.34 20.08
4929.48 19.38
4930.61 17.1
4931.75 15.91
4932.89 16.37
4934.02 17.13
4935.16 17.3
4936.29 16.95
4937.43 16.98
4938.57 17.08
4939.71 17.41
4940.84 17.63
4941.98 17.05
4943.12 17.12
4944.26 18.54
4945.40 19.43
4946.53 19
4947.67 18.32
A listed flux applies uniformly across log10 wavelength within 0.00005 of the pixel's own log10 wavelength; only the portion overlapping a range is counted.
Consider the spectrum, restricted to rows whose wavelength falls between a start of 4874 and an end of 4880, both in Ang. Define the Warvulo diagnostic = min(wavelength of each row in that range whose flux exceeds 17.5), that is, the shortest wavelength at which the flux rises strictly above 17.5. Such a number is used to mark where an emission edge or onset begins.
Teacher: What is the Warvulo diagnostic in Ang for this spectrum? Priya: 4877.54 Ang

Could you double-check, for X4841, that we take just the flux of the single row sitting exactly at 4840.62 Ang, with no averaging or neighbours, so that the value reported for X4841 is 17.83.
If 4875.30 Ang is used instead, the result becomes 14.48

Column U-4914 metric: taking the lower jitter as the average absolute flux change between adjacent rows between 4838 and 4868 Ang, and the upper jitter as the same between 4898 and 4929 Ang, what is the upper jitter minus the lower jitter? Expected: -2.08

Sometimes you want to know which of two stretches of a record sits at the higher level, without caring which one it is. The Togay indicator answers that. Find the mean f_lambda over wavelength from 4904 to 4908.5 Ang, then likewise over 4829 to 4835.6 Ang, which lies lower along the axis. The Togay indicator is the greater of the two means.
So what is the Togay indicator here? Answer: 18.9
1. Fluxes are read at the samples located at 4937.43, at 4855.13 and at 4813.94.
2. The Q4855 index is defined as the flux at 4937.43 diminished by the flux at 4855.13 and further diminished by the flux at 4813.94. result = -18.2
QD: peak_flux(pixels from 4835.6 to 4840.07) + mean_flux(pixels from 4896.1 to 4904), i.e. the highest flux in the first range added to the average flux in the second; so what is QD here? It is 37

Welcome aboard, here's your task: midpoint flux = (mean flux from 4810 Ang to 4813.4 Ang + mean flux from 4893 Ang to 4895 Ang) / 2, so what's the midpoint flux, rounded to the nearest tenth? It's 18.4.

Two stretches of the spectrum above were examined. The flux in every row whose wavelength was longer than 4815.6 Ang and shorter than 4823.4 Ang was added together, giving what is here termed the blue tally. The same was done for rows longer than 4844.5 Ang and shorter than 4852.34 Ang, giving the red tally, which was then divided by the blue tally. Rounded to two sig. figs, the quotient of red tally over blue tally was 0.90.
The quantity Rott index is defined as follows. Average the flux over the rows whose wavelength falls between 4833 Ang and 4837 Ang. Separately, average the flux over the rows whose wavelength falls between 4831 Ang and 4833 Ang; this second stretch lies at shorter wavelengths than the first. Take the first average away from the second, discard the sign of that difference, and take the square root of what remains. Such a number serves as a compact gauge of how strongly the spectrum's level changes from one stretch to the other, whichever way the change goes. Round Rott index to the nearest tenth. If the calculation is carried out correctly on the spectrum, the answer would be 1.2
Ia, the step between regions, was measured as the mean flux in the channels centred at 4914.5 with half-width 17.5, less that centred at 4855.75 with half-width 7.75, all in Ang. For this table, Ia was -5.1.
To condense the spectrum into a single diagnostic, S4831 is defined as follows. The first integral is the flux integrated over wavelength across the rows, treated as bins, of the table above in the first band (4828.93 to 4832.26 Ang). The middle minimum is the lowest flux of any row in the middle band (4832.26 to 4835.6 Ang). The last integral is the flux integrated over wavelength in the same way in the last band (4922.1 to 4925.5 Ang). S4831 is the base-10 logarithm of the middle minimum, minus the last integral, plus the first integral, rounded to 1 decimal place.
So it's -6.8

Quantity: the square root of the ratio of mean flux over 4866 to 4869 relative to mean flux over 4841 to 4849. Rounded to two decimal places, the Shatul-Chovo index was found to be 0.98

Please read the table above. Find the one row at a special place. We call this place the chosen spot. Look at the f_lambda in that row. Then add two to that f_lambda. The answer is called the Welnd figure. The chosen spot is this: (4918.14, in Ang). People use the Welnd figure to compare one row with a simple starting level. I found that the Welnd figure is 19.3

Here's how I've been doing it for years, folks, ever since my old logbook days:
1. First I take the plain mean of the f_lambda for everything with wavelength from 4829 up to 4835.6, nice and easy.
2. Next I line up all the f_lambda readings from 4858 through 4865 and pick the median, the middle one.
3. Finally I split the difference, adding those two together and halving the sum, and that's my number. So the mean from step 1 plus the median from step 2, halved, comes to 23.4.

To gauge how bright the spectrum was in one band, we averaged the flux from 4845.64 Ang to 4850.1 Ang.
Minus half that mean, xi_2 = -8.7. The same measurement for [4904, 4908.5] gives -9.4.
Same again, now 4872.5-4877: -7.6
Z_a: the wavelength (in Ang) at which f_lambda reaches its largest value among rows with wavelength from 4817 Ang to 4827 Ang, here 4817.27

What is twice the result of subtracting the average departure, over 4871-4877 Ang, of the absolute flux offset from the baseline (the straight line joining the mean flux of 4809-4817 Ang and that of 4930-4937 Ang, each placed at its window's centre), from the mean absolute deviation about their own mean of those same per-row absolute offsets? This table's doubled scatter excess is -3.7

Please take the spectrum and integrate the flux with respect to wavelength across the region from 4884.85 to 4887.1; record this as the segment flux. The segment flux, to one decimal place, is 36.3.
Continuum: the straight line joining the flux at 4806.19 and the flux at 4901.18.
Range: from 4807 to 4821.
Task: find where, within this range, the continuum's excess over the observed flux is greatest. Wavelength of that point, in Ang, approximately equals 4809.51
